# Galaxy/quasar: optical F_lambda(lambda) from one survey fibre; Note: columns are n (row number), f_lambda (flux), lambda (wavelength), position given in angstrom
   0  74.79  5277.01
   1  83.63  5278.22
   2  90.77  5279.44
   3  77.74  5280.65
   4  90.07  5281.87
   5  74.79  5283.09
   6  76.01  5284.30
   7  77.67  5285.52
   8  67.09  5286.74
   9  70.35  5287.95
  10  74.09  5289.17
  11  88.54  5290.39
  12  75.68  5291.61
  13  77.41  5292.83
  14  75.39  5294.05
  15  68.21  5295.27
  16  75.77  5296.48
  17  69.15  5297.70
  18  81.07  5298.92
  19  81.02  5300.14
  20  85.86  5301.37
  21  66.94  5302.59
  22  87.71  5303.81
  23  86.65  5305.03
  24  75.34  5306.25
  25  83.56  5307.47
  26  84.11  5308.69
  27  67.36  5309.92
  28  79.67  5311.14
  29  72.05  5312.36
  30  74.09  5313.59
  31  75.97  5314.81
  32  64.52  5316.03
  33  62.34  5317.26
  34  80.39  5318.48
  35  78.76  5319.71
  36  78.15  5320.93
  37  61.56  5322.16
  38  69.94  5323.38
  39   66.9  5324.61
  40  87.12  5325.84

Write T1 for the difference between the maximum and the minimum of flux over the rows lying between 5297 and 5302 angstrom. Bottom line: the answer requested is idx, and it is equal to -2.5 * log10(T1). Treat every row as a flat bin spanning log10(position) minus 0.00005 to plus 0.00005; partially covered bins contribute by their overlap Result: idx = -3.1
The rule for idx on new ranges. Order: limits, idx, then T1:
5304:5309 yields -2.6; 11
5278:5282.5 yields -2.8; 13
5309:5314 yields -2.7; 12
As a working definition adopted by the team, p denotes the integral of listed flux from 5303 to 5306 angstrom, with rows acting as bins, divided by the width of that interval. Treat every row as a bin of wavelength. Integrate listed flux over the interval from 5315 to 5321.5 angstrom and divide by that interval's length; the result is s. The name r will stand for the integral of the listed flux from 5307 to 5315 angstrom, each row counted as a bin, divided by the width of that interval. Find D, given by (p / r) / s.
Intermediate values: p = 85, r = 77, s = 73.0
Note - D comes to 0.0151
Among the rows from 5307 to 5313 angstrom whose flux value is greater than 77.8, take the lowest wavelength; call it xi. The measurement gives 5307.47 angstrom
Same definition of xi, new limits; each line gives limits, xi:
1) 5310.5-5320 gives 5311.14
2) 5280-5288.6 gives 5281.87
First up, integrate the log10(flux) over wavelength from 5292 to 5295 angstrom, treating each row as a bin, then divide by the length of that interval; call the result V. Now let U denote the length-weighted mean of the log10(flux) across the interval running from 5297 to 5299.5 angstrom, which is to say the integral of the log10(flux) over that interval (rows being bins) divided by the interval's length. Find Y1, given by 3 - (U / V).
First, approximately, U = 1.87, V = 1.88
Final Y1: 2.00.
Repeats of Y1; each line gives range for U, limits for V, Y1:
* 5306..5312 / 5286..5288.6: 1.97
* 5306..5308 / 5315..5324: 1.97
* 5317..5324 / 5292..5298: 2.01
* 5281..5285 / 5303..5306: 2.01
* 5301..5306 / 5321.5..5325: 1.95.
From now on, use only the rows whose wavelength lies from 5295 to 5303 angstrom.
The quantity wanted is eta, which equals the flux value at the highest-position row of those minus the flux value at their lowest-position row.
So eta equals -1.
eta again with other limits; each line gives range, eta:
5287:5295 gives 5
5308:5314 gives -10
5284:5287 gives -9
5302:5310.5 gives 0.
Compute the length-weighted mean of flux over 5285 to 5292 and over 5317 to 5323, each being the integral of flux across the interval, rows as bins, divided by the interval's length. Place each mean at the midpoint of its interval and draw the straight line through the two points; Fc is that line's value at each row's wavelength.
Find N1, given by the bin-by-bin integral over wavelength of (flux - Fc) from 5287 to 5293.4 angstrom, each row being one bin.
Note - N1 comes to 8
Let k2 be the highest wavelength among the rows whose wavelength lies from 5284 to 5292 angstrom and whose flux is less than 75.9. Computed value 5291.61 angstrom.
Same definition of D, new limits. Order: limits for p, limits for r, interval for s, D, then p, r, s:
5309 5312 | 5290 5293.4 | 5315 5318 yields 0.0141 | 74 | 80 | 66.0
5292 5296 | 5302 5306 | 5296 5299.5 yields 0.0123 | 74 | 80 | 75.3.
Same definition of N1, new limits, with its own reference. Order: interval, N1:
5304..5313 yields 45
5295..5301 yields 7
